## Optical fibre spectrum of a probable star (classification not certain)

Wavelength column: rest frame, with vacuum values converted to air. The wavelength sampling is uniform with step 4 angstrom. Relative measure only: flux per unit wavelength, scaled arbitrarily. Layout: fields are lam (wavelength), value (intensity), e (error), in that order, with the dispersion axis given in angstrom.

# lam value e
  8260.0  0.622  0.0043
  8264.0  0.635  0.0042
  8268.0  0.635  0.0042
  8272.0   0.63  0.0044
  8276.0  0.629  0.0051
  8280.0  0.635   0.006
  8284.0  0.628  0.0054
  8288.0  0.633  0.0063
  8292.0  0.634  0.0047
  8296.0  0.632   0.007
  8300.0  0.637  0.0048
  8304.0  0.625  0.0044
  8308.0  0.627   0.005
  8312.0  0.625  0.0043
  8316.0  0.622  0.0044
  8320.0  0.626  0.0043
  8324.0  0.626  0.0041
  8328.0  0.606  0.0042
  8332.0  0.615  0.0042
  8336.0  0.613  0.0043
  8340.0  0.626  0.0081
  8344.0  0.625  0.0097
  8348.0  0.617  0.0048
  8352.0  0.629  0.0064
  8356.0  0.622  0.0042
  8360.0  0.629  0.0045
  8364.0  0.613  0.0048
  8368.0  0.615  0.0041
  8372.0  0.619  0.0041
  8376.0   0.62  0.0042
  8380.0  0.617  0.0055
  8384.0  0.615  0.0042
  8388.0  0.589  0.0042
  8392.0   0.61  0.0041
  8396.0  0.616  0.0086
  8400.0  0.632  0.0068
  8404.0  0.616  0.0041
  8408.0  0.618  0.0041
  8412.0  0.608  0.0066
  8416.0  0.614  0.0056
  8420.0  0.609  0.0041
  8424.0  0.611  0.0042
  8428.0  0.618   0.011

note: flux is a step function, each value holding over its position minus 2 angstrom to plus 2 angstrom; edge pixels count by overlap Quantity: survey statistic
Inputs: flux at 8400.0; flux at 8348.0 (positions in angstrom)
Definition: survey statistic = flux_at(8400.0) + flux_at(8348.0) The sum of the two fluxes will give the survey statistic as 1.249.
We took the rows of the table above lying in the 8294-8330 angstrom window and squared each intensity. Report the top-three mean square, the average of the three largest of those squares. 0.399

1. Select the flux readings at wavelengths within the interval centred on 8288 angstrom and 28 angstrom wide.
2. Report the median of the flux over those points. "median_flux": 0.633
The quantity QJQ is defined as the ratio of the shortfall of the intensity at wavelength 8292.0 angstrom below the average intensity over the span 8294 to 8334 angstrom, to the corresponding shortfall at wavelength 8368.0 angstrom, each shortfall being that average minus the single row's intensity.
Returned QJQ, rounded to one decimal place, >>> -1.1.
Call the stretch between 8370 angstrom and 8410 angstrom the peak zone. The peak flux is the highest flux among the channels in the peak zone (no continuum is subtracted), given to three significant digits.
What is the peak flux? 0.632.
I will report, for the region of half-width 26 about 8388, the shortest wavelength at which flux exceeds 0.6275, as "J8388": 8400.0 angstrom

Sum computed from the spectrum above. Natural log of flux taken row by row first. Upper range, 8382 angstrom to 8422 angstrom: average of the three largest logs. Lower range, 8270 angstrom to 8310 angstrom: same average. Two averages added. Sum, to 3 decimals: -0.928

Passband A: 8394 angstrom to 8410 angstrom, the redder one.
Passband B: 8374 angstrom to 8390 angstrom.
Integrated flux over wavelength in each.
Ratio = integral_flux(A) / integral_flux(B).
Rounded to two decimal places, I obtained 1.02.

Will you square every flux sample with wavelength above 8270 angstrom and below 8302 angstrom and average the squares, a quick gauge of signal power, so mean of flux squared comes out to 0.400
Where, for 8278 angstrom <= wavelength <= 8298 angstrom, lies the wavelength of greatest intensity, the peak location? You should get 8280.0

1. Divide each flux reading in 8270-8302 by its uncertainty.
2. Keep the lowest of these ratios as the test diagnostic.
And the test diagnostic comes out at 90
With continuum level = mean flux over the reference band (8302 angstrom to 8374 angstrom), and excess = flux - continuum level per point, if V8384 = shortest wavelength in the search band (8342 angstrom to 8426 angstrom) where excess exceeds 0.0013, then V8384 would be 8344.0 angstrom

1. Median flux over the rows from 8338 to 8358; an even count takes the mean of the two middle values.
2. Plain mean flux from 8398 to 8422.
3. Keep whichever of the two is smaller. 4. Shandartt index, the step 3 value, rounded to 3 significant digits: 0.616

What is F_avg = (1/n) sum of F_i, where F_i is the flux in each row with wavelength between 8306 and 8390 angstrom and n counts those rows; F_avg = 0.619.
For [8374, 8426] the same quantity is 0.613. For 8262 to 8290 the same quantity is 0.632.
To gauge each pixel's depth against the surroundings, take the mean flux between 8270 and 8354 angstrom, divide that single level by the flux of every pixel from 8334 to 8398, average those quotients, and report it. 1.01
